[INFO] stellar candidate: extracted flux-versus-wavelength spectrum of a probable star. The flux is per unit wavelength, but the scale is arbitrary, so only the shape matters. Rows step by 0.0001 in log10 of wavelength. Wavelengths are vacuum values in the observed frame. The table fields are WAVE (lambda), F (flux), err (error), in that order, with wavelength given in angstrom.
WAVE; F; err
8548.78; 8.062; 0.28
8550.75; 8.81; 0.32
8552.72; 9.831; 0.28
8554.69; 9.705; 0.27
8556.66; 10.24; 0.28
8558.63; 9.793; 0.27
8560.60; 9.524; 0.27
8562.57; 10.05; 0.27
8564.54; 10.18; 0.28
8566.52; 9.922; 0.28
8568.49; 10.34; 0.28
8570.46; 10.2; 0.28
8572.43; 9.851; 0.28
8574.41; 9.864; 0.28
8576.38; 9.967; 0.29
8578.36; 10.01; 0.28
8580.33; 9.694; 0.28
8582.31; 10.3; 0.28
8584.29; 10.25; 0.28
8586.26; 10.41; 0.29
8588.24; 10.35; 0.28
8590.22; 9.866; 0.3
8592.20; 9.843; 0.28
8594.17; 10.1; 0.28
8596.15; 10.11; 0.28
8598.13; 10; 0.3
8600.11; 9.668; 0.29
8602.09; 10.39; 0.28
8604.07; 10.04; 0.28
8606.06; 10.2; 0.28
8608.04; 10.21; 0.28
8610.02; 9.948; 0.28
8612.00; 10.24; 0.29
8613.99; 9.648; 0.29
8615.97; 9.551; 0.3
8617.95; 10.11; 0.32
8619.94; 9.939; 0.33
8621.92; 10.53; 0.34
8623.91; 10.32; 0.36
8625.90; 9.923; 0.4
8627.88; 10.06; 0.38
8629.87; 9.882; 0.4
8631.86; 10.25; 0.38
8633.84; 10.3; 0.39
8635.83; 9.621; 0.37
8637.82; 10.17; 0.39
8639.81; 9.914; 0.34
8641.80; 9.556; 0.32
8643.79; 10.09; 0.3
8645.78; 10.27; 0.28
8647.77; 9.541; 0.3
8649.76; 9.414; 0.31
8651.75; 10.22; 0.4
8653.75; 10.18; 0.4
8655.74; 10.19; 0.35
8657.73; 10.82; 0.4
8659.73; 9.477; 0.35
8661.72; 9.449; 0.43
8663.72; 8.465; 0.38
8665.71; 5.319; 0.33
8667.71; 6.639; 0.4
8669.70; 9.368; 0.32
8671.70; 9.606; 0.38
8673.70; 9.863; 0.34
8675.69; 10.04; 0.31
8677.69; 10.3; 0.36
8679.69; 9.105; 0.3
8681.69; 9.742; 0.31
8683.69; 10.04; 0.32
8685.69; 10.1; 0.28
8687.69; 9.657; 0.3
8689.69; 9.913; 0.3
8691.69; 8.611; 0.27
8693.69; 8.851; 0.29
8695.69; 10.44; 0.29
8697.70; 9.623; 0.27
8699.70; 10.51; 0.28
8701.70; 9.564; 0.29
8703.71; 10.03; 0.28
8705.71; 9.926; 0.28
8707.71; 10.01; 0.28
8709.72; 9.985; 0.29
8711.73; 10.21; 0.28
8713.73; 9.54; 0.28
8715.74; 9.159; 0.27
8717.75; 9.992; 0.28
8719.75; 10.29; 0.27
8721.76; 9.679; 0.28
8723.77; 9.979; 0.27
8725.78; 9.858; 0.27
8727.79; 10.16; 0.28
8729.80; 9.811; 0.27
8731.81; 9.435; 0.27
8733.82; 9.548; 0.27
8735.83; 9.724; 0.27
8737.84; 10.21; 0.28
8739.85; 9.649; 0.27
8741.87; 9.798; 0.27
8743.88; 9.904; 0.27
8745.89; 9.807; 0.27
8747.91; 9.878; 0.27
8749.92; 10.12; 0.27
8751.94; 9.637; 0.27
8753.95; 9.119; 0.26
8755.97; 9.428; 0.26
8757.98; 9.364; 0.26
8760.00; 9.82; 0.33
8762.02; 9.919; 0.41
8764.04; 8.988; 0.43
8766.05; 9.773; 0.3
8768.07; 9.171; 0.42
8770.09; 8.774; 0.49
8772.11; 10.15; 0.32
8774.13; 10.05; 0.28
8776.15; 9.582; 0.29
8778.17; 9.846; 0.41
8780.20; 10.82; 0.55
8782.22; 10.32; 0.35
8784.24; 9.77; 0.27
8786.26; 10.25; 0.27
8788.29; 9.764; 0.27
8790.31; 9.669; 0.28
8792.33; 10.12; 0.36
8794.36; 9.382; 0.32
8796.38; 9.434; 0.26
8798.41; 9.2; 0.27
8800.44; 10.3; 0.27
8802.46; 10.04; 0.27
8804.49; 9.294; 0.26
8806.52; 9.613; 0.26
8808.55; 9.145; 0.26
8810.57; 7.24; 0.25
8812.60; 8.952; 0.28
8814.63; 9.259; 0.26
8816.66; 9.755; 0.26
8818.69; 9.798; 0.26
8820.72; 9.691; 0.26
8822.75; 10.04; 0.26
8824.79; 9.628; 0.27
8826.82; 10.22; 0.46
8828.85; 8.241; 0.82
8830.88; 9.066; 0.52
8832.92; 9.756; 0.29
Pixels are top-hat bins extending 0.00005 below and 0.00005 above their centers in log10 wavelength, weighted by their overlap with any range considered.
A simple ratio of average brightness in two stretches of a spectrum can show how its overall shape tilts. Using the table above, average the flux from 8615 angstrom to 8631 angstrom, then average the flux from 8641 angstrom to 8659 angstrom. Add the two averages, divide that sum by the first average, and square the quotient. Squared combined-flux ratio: 4.00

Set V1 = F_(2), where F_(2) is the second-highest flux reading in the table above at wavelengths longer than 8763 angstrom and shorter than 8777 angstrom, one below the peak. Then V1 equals 10.05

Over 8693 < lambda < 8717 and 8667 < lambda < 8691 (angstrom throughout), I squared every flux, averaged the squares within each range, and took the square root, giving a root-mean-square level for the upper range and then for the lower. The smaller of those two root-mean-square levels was 9.6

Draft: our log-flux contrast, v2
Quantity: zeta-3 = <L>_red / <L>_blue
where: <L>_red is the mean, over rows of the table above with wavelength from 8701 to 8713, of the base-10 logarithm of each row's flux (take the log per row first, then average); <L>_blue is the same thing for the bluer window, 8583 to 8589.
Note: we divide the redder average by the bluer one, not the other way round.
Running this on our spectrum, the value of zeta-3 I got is 0.984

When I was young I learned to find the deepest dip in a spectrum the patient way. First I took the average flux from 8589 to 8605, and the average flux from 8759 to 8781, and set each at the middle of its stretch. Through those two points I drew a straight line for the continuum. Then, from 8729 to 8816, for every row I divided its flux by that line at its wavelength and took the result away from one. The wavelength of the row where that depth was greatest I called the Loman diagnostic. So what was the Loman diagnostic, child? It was 8810.57 angstrom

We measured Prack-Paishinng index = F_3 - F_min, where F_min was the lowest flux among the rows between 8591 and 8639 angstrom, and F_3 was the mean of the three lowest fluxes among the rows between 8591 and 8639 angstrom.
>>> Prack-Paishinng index 0.056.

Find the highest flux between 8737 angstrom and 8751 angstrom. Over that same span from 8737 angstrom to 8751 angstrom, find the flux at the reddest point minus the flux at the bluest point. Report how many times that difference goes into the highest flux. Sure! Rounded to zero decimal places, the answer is -113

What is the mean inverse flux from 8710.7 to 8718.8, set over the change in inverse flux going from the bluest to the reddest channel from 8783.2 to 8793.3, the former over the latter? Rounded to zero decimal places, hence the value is -29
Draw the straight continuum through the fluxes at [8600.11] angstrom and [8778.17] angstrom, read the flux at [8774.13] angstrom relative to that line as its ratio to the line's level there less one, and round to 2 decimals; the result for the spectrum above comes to 0.02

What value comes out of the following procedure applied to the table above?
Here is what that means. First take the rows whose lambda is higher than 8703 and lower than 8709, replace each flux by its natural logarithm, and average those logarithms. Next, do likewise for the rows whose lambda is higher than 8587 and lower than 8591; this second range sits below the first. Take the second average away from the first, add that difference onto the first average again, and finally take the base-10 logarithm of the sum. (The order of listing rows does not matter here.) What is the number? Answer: 0.360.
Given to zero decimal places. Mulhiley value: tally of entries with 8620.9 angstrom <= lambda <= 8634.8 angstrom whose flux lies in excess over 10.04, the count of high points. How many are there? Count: 5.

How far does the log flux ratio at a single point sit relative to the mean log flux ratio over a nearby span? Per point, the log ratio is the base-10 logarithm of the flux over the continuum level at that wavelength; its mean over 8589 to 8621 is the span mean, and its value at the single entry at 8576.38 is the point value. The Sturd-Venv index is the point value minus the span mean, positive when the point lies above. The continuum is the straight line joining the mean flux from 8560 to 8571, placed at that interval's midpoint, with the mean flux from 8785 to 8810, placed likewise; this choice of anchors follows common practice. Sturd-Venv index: -0.003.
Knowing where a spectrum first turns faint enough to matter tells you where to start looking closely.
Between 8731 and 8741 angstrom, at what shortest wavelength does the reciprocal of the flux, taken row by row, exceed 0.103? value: 8731.81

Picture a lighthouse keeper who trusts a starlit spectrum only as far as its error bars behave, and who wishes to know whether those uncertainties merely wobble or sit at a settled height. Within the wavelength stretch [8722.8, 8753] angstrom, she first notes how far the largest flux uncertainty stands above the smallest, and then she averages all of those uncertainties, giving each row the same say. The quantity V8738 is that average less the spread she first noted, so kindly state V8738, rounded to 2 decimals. 0.26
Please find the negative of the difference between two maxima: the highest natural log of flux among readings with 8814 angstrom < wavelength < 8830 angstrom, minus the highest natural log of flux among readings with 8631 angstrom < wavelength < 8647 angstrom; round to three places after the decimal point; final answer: 0.008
